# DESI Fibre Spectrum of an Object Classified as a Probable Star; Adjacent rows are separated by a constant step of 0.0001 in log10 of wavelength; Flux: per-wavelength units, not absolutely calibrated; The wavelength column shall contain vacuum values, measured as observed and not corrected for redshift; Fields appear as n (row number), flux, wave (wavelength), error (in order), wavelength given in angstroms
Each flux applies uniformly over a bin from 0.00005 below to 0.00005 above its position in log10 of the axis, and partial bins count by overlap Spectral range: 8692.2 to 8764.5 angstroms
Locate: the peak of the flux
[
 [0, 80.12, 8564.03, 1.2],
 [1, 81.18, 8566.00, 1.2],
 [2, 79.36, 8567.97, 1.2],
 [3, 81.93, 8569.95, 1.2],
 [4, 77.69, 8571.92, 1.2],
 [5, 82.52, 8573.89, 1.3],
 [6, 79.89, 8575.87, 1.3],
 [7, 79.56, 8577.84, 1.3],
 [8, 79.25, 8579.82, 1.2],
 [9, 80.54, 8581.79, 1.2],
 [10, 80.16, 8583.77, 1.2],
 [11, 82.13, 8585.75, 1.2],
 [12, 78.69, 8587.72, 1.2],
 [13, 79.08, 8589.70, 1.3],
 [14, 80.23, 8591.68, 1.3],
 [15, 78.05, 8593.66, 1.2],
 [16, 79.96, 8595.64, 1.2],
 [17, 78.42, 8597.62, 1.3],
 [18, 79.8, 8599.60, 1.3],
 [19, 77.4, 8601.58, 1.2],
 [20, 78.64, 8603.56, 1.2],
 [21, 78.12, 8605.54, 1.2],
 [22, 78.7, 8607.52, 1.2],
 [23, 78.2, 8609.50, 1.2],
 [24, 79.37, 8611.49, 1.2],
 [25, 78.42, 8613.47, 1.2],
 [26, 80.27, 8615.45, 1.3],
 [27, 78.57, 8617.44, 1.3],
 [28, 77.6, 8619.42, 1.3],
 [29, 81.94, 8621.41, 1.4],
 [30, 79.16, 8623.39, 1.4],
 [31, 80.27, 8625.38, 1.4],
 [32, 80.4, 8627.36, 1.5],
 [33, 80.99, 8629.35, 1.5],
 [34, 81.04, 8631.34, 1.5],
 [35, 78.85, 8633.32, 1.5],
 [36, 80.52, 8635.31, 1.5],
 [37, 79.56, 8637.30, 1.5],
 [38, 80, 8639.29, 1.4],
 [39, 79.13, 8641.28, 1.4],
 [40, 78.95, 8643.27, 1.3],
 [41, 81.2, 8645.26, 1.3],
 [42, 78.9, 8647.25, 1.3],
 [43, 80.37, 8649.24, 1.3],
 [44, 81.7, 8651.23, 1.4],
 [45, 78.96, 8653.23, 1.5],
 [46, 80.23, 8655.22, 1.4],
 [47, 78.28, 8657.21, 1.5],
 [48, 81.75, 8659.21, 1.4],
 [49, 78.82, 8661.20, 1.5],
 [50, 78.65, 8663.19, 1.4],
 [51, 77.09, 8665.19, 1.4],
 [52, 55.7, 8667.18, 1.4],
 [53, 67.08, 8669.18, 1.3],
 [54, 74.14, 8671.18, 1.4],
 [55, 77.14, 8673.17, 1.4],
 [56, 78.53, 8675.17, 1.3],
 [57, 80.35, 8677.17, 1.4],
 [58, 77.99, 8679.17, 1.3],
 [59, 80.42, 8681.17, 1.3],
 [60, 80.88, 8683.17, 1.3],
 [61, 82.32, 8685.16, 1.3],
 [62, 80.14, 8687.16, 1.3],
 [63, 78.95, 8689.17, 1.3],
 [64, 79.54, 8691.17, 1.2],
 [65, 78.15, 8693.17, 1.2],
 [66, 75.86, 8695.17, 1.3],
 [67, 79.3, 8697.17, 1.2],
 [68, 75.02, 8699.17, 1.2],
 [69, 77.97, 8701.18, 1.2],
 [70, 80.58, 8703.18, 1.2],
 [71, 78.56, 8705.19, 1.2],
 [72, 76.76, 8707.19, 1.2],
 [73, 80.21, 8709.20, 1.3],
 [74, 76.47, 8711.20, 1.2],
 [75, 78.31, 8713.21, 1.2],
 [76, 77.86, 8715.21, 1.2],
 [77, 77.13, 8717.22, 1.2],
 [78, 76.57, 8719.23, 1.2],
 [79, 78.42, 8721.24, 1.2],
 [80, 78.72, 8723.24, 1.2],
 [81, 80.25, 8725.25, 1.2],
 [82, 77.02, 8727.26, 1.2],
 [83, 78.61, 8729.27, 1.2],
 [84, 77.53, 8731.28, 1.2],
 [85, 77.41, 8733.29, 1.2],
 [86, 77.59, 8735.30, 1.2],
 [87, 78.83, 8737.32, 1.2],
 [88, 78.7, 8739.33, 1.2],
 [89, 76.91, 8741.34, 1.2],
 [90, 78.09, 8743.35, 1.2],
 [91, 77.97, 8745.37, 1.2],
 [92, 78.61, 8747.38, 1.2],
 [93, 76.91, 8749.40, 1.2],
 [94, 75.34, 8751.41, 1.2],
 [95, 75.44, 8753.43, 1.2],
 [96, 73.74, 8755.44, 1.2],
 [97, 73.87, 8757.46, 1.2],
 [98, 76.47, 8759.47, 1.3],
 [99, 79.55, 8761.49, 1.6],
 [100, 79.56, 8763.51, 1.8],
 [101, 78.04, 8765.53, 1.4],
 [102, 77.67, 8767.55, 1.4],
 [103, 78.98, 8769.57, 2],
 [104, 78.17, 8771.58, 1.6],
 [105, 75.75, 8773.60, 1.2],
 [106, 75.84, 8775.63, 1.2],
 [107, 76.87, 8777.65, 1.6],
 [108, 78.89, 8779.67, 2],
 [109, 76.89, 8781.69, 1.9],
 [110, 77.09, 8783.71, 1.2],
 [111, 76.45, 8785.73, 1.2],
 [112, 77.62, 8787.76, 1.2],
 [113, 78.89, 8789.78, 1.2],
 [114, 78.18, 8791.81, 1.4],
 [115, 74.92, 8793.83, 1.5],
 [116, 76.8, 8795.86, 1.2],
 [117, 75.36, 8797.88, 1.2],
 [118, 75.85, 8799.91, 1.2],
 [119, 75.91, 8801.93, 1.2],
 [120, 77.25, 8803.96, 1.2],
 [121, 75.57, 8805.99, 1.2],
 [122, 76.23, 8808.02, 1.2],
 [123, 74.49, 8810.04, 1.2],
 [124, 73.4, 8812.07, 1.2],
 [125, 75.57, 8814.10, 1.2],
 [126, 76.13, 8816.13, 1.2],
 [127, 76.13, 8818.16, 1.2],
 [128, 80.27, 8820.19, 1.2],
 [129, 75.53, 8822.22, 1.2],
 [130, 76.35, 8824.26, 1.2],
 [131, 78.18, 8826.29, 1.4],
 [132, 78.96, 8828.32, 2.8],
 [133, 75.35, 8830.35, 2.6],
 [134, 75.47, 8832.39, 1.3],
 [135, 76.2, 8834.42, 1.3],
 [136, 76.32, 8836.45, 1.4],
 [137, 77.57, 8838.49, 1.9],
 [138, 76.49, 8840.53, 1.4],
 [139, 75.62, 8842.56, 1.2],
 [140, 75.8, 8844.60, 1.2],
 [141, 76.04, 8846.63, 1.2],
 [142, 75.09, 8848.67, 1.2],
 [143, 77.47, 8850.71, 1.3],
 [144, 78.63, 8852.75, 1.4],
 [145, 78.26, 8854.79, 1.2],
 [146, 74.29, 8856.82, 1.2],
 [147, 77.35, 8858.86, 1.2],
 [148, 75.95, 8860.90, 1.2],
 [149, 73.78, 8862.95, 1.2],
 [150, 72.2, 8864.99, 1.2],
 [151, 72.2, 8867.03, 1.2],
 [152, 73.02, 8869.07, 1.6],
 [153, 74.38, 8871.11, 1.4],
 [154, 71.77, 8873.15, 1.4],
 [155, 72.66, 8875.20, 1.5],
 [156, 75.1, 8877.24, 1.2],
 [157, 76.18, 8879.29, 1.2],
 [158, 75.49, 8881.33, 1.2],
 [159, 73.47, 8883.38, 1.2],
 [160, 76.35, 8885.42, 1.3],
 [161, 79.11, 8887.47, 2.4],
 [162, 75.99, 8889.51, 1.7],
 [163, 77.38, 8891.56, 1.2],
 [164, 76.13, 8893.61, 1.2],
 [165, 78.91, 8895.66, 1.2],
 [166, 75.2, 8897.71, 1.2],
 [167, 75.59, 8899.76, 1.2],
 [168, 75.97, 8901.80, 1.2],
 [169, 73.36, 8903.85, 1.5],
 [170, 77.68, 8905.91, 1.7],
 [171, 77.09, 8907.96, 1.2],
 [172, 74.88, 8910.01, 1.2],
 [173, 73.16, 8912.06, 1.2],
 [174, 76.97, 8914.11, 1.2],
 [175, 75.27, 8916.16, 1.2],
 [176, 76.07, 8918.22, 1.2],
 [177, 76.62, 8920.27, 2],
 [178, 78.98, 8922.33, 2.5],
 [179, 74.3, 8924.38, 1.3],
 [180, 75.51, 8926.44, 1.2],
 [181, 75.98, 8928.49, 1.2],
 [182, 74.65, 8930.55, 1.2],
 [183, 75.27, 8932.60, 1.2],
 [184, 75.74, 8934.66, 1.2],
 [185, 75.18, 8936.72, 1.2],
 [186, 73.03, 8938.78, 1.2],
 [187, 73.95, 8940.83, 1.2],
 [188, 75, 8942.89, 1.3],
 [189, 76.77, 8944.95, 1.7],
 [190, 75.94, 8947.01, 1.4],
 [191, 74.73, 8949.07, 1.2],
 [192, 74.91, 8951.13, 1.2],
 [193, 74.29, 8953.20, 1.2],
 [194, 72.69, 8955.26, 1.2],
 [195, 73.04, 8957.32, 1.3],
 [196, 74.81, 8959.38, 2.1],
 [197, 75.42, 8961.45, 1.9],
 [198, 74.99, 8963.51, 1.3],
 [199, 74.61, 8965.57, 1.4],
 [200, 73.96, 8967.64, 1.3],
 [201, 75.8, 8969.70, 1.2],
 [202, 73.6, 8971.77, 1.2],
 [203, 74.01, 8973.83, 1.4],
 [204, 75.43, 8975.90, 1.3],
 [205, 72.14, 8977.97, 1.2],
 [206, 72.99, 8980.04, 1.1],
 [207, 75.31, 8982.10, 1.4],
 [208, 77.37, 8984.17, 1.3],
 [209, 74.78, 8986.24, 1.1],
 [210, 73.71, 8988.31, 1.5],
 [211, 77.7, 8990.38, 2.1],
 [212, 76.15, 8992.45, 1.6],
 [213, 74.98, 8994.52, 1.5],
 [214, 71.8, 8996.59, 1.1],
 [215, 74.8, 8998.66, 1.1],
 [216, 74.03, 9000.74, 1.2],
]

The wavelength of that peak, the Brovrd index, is 8703.18 angstroms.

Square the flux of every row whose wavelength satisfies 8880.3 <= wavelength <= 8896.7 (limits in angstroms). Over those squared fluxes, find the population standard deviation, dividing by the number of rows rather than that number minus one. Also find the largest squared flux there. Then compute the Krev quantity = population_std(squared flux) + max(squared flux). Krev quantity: 6523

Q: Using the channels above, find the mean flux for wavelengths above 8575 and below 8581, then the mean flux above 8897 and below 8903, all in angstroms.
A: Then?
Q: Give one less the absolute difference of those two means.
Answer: -3.0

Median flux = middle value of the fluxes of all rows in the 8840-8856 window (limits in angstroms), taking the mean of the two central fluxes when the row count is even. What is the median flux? 76.3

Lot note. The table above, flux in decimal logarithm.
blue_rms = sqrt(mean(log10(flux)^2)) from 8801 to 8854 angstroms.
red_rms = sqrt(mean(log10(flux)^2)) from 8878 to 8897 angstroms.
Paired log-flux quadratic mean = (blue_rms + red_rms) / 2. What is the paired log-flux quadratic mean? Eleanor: 1.88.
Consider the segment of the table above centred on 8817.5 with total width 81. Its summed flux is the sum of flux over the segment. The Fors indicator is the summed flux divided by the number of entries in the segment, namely 76.6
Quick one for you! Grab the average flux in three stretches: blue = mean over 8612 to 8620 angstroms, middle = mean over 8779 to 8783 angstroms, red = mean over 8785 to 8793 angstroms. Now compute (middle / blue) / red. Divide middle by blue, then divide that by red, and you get 0.0127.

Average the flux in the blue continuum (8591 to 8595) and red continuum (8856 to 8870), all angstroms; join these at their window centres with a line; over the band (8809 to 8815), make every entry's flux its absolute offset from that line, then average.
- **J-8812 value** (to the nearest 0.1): 0.9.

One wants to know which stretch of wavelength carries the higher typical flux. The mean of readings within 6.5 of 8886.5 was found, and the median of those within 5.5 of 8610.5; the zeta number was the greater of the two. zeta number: 79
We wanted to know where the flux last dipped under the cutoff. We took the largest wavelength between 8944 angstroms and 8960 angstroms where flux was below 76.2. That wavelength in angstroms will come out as 8959.38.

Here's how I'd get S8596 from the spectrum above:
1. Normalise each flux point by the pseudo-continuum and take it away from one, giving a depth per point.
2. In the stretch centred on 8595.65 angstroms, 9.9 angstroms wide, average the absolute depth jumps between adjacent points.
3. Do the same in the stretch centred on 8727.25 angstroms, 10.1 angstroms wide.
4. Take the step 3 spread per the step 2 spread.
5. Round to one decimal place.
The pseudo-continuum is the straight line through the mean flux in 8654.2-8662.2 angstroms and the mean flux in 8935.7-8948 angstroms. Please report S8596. 1.1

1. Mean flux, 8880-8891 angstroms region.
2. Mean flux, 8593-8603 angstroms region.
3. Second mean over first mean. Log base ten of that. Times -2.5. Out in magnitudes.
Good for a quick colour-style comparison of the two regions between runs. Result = -0.04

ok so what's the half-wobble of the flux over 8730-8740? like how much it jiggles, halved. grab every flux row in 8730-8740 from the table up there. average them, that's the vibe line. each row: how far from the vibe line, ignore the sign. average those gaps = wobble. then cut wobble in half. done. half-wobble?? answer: 0.3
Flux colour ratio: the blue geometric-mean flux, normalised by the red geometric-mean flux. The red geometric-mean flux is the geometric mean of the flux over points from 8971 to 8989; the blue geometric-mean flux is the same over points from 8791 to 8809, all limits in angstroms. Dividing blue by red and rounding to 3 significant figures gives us 1.03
